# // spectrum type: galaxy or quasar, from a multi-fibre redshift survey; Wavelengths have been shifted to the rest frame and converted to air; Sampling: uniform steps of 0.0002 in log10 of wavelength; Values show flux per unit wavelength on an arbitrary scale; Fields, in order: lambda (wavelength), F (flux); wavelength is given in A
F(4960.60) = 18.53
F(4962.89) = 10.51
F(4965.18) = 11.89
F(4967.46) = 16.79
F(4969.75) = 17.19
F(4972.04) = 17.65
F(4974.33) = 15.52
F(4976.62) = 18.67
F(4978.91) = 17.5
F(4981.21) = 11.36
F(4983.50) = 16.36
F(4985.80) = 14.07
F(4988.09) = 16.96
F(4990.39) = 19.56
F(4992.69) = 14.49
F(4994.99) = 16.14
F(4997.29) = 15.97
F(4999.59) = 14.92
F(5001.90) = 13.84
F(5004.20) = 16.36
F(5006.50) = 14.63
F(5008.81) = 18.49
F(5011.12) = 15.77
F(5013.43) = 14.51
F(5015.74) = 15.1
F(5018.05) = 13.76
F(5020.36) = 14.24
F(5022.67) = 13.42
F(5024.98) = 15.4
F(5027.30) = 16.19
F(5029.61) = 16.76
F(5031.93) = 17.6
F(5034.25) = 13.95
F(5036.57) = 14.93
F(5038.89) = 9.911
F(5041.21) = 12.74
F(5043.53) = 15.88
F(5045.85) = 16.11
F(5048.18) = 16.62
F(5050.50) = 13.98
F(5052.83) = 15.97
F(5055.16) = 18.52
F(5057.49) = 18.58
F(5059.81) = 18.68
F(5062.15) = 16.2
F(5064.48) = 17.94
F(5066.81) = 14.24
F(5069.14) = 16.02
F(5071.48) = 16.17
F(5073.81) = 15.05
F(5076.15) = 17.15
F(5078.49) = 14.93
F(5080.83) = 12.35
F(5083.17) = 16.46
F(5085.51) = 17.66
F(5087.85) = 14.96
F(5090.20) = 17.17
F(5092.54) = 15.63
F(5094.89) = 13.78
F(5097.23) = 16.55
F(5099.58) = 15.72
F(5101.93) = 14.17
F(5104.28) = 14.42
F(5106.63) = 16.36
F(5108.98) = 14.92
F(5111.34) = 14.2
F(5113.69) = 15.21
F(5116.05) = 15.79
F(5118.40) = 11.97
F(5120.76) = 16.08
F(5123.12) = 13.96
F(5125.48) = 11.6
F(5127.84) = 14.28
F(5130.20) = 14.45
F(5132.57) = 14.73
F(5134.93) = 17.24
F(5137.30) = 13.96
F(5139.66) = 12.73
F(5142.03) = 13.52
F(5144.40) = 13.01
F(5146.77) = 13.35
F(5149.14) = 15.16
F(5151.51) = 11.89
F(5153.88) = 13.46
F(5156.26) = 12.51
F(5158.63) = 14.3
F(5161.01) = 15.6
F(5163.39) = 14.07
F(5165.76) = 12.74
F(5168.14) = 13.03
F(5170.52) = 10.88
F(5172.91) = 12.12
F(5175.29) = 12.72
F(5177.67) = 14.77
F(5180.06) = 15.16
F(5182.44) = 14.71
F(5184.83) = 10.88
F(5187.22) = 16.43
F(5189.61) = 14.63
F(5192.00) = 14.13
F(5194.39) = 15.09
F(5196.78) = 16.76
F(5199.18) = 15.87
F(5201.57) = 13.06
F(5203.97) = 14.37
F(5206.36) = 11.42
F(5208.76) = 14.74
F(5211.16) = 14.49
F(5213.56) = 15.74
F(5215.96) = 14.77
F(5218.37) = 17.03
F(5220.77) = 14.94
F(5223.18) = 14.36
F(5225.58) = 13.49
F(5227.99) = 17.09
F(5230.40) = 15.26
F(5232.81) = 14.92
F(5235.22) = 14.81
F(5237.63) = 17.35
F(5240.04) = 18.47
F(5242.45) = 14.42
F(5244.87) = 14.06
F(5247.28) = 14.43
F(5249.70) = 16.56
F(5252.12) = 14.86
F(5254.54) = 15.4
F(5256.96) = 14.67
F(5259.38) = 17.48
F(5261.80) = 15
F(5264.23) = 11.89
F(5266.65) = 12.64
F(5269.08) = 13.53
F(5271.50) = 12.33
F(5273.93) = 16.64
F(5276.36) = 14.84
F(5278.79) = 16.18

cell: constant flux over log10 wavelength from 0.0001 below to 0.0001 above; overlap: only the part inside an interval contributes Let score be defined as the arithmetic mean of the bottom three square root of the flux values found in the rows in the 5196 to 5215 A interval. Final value 3.6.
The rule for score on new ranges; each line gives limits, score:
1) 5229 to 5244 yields 3.8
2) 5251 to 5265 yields 3.7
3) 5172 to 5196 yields 3.4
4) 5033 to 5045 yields 3.5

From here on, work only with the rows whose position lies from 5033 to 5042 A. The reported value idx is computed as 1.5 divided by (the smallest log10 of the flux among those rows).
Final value 1.51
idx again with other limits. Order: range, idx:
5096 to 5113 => 1.30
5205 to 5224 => 1.42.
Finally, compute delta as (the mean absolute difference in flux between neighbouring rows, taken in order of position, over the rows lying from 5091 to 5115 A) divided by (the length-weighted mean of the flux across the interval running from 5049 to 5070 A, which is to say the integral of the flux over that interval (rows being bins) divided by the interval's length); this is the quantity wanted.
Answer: 0.082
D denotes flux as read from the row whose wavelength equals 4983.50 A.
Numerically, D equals 16.36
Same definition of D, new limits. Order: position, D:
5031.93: 17.6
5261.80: 15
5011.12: 15.77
